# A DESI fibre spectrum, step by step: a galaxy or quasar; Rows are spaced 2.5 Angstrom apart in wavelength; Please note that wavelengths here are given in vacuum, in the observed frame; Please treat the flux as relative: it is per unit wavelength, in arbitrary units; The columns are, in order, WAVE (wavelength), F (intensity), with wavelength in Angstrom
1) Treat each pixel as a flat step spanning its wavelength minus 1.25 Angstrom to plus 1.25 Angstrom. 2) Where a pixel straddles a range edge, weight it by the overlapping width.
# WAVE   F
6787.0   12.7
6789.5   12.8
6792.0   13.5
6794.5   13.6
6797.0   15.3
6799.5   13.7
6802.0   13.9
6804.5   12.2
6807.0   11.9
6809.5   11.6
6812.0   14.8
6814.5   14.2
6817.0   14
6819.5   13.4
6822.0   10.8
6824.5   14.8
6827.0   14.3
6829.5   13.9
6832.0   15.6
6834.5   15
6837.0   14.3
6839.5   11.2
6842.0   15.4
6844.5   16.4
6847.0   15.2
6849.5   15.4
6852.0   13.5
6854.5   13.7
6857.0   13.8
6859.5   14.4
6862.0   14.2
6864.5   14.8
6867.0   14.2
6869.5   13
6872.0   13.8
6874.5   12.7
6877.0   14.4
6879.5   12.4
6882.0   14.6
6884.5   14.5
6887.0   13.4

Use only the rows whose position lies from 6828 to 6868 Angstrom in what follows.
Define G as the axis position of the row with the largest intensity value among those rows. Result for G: 6844.5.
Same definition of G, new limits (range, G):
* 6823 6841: 6832.0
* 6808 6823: 6812.0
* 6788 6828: 6797.0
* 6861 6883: 6864.5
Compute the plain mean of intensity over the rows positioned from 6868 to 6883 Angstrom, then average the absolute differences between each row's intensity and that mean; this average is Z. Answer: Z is 0.8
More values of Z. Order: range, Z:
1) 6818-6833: 1.1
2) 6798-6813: 1.1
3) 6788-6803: 0.5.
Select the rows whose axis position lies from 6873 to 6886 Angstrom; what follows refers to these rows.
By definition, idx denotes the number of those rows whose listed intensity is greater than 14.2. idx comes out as 3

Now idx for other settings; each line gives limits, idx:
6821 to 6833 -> 3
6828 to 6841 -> 3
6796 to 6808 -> 1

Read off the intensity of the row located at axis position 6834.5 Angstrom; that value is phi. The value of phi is 15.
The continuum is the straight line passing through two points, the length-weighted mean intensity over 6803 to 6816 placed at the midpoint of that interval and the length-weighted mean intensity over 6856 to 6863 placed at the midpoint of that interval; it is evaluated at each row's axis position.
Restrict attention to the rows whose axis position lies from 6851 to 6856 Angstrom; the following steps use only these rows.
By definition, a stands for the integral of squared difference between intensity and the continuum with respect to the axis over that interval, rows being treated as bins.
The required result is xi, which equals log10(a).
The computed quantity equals -0.1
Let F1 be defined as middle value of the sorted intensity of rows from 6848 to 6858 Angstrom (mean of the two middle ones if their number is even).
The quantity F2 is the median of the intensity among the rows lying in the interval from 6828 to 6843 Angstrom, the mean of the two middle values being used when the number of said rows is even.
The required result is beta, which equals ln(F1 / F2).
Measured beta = -0.06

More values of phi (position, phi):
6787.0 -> 12.7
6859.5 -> 14.4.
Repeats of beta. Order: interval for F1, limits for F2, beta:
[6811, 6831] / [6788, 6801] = 0.04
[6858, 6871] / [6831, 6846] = -0.07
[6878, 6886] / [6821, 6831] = 0.03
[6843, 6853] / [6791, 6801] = 0.11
